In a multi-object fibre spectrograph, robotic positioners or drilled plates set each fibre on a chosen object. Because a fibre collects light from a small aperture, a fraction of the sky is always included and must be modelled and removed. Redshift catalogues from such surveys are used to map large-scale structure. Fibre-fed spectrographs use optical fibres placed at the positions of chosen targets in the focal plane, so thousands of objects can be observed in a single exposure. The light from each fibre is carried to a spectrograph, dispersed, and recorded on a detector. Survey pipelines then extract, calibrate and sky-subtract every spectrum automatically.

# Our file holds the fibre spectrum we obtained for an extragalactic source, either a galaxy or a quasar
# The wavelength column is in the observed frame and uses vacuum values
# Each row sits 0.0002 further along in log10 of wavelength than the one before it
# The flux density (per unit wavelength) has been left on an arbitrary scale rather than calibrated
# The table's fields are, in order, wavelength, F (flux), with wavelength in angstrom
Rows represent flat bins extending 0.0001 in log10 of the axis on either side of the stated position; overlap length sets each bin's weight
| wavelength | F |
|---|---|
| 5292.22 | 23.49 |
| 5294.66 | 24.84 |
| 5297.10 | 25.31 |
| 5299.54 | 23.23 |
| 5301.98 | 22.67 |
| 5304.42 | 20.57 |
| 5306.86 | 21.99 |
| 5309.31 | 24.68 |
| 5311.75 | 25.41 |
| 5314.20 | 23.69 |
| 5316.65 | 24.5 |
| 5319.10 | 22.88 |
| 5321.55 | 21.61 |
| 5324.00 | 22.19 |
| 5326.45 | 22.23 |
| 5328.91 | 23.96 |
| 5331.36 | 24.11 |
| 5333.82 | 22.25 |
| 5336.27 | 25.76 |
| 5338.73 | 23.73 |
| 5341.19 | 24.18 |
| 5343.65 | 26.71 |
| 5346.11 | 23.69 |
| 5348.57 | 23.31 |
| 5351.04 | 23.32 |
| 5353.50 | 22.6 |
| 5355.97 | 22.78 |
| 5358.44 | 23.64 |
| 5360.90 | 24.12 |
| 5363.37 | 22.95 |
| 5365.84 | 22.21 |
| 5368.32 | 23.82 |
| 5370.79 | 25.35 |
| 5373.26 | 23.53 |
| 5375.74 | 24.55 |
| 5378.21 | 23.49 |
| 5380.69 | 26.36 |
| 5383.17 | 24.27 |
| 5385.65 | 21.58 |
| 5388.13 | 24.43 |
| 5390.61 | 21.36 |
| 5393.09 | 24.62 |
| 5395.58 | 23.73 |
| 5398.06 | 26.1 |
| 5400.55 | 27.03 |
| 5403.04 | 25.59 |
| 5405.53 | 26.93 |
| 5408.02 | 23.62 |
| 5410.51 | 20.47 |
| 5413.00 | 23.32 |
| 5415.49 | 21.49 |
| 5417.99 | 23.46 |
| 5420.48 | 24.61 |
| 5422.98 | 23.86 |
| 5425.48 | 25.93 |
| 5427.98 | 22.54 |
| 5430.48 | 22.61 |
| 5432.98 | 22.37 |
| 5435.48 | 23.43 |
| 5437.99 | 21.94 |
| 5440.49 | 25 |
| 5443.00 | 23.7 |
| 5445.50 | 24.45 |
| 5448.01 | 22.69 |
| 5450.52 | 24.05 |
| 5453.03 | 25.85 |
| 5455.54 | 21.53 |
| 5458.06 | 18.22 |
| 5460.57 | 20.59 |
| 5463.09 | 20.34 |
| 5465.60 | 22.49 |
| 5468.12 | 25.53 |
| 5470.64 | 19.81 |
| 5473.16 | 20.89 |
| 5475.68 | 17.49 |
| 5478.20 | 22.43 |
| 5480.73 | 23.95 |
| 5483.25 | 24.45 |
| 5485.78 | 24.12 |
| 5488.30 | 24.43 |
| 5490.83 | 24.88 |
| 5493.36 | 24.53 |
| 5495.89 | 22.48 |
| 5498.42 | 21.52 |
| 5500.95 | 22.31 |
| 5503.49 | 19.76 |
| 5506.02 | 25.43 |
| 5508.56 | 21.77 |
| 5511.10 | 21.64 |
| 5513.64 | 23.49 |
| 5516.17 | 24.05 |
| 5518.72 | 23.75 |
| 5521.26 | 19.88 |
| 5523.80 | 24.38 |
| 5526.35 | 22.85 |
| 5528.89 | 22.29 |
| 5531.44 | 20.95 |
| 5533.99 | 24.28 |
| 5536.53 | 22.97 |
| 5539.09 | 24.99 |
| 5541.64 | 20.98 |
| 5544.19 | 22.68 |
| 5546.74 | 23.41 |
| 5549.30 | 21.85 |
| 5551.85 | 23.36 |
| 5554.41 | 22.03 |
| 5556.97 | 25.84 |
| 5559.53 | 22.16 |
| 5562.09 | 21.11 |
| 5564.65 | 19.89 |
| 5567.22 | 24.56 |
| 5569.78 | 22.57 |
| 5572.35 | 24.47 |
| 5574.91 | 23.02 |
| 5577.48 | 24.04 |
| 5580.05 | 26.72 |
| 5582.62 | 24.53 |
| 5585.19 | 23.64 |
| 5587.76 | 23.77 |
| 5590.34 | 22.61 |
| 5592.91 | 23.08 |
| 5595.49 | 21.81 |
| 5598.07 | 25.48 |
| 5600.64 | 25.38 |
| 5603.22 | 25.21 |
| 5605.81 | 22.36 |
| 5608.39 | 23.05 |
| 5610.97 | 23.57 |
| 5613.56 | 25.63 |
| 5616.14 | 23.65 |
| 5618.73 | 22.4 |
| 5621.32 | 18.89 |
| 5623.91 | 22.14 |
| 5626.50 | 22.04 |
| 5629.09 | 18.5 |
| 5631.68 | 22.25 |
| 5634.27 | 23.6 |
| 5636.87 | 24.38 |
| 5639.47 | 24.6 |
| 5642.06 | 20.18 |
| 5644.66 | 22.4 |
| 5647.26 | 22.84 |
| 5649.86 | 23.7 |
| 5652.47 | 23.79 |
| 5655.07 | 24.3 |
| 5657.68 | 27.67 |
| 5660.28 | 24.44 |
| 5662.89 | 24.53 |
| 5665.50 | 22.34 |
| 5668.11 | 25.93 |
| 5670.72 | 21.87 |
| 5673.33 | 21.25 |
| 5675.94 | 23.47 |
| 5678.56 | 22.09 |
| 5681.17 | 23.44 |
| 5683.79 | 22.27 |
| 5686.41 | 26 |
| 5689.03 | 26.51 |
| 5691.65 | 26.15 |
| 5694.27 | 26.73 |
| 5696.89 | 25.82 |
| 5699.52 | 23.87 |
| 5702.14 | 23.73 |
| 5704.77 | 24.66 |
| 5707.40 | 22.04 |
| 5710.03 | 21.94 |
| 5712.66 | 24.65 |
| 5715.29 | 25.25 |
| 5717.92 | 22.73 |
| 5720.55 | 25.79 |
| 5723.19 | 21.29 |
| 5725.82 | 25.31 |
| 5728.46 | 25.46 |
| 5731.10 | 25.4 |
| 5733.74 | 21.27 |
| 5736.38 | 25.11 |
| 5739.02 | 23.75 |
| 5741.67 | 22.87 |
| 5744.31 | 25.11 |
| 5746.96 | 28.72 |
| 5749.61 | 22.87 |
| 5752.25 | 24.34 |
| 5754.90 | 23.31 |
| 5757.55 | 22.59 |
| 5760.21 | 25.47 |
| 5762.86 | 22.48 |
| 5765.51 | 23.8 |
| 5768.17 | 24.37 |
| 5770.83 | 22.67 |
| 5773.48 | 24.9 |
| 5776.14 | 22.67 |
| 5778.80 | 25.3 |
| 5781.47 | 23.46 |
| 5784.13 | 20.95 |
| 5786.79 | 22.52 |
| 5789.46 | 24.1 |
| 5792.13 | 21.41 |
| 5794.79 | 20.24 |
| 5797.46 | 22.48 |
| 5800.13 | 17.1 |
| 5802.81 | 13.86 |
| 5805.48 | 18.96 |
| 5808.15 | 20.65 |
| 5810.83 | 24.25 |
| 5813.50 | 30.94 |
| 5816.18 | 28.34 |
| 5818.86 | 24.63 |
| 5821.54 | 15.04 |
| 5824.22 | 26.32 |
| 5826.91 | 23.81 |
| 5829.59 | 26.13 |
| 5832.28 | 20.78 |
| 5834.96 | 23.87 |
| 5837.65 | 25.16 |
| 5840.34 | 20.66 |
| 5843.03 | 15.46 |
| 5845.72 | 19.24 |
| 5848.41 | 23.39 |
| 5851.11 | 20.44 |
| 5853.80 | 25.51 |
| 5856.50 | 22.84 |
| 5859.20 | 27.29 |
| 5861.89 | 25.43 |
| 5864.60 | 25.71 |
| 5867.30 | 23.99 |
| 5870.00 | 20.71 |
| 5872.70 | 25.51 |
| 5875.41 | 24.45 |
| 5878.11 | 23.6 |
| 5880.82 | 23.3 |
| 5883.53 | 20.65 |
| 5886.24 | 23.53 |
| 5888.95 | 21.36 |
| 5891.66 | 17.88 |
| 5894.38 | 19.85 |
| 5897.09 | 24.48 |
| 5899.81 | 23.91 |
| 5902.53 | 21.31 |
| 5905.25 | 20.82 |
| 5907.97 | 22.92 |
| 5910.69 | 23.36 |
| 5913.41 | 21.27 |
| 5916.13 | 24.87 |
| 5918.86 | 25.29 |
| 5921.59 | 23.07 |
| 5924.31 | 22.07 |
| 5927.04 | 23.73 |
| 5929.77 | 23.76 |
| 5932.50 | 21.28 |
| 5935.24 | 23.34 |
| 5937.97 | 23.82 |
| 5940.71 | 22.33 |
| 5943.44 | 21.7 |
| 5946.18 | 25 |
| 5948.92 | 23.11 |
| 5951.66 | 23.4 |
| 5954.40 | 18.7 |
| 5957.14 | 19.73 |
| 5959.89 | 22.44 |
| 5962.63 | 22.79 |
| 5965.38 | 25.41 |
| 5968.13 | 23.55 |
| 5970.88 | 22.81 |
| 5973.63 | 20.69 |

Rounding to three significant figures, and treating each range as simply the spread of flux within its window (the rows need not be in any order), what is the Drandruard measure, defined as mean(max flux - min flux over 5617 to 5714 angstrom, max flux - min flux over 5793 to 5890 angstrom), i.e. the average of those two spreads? 13.1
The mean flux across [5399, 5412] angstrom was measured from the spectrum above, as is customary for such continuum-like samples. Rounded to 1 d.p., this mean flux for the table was 24.7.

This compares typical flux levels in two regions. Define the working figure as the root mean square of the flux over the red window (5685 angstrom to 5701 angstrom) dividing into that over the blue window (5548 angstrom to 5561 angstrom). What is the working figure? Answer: 0.89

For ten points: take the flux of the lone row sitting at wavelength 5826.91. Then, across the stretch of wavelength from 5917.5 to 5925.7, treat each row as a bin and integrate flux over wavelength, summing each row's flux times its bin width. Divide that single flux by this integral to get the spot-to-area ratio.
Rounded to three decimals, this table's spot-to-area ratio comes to 0.124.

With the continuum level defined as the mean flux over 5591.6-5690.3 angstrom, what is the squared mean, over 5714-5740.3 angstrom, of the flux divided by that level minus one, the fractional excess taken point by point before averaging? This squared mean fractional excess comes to 0.0012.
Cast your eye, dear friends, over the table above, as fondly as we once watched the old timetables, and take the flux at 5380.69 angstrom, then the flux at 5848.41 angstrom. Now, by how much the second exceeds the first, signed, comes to -3.0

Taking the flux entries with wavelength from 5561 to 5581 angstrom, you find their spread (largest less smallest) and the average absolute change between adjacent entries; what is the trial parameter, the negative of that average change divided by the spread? -0.31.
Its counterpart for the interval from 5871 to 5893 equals -0.25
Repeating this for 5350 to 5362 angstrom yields -0.37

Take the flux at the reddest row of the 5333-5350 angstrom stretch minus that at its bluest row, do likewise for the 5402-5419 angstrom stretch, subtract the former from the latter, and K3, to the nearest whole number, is -3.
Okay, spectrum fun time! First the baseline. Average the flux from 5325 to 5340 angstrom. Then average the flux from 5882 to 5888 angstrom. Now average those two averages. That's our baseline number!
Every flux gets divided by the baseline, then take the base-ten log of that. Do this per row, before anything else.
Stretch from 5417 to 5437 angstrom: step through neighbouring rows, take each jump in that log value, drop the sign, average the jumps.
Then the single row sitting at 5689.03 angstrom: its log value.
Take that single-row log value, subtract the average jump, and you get 0.04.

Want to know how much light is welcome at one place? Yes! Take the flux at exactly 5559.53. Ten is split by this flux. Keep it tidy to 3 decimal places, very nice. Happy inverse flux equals 0.451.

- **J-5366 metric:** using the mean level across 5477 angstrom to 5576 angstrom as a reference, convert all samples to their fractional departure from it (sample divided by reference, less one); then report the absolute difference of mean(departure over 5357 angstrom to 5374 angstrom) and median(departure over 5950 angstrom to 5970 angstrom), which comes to 0.038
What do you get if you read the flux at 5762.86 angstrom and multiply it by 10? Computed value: 225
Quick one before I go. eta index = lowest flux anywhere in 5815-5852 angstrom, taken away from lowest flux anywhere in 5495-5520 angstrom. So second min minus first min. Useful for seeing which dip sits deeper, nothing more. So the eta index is 4.7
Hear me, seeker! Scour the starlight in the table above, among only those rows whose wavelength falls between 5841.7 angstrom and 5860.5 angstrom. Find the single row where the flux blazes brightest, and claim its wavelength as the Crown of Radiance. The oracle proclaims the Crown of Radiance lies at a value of 5859.20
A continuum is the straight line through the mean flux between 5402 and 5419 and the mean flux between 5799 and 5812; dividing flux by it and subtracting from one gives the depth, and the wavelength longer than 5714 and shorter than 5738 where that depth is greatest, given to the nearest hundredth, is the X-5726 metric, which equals 5723.19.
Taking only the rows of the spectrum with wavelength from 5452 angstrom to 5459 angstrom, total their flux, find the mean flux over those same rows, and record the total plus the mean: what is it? 87.5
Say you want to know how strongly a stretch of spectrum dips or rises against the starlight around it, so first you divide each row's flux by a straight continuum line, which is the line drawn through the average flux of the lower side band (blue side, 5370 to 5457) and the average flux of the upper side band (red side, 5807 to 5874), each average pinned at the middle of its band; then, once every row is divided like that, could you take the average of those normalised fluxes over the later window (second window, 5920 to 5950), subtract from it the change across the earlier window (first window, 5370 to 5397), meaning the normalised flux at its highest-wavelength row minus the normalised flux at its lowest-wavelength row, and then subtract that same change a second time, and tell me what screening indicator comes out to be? 1.1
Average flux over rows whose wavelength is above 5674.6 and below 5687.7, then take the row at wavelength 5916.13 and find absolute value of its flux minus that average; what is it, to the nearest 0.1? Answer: 1.4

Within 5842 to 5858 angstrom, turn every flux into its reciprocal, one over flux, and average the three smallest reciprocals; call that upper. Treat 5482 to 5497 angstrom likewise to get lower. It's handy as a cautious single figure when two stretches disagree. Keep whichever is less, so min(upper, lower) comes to 0.0406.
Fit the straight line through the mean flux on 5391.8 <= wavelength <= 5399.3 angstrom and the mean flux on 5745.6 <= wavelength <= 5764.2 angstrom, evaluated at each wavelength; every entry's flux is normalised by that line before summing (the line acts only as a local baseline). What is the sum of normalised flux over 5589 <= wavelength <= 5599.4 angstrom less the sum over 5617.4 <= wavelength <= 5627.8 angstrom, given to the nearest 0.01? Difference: 0.30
